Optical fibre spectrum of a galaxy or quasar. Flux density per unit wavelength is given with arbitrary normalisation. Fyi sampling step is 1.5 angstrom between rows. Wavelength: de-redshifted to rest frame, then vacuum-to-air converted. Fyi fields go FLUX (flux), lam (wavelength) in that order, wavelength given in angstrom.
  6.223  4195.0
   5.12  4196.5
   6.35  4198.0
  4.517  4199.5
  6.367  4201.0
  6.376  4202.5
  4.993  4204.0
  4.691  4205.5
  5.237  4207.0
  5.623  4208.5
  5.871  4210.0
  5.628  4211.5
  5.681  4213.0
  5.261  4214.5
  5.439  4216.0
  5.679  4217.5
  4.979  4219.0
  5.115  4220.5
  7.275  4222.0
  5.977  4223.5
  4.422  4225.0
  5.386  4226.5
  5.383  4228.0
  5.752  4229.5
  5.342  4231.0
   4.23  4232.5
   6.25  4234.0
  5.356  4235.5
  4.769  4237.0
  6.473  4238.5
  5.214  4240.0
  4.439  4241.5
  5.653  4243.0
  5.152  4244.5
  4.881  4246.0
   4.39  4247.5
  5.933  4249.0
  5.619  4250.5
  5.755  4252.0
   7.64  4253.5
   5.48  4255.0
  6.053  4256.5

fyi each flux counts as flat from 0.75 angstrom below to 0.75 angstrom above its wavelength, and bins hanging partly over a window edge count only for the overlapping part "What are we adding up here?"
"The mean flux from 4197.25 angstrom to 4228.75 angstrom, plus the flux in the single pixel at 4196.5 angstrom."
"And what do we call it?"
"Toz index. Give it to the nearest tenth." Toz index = 10.7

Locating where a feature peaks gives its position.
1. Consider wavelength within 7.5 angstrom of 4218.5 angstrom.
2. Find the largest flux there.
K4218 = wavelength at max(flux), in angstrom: 4222.0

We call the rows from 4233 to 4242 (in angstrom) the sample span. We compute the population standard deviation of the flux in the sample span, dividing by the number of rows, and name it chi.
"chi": 0.7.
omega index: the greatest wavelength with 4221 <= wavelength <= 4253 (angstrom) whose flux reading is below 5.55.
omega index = 4247.5 angstrom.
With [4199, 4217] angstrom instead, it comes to 4216.0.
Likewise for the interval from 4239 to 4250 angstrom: 4247.5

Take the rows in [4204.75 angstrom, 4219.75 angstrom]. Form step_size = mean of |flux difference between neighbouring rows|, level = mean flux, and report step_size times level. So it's 1.8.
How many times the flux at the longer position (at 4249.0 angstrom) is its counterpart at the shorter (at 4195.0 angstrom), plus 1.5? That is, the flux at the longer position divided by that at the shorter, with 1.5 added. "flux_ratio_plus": 2.45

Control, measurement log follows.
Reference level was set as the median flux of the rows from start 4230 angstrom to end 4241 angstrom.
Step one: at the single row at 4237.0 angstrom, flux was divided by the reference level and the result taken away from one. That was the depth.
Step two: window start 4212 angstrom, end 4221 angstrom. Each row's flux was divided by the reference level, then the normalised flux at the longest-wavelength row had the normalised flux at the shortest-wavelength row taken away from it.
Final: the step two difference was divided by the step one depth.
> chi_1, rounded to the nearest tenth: -1.0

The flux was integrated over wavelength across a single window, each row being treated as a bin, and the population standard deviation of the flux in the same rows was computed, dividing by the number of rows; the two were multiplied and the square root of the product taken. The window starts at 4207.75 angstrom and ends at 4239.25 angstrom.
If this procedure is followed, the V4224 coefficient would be 11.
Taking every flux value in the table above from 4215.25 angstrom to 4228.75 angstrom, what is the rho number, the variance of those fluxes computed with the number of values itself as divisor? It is 0.56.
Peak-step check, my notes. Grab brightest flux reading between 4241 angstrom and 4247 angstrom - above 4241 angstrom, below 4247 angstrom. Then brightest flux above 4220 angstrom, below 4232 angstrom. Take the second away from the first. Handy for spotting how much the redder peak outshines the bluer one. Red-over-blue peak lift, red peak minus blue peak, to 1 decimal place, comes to -1.6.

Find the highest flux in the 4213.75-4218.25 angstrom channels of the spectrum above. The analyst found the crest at 5.679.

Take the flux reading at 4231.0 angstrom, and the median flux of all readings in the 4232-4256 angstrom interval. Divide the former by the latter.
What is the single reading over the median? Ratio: 0.99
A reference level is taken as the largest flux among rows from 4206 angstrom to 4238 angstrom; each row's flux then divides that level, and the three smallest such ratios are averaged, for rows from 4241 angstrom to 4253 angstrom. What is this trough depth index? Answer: 1.26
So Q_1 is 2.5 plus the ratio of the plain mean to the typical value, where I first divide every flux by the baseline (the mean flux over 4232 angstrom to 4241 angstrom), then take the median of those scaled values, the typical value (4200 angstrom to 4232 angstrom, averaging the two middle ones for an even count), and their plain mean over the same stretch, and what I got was 3.52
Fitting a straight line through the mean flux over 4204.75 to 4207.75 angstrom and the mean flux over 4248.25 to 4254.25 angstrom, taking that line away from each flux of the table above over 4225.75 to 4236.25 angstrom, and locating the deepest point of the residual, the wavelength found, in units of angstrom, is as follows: 4232.5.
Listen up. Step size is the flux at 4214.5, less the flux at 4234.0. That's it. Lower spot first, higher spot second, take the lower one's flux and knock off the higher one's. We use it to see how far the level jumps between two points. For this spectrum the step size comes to -1.0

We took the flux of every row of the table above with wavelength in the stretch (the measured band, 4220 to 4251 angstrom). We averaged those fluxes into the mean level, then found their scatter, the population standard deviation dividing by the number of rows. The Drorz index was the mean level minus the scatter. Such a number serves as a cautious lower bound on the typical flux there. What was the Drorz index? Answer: 4.65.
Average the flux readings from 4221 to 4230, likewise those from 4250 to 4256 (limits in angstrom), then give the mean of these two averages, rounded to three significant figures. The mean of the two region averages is 5.91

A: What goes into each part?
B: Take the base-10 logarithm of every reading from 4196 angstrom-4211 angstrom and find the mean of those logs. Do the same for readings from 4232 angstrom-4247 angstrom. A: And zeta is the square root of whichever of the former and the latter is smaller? 0.846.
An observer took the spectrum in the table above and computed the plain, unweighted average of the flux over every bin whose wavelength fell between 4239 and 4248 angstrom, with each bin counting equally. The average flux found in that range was 5.0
